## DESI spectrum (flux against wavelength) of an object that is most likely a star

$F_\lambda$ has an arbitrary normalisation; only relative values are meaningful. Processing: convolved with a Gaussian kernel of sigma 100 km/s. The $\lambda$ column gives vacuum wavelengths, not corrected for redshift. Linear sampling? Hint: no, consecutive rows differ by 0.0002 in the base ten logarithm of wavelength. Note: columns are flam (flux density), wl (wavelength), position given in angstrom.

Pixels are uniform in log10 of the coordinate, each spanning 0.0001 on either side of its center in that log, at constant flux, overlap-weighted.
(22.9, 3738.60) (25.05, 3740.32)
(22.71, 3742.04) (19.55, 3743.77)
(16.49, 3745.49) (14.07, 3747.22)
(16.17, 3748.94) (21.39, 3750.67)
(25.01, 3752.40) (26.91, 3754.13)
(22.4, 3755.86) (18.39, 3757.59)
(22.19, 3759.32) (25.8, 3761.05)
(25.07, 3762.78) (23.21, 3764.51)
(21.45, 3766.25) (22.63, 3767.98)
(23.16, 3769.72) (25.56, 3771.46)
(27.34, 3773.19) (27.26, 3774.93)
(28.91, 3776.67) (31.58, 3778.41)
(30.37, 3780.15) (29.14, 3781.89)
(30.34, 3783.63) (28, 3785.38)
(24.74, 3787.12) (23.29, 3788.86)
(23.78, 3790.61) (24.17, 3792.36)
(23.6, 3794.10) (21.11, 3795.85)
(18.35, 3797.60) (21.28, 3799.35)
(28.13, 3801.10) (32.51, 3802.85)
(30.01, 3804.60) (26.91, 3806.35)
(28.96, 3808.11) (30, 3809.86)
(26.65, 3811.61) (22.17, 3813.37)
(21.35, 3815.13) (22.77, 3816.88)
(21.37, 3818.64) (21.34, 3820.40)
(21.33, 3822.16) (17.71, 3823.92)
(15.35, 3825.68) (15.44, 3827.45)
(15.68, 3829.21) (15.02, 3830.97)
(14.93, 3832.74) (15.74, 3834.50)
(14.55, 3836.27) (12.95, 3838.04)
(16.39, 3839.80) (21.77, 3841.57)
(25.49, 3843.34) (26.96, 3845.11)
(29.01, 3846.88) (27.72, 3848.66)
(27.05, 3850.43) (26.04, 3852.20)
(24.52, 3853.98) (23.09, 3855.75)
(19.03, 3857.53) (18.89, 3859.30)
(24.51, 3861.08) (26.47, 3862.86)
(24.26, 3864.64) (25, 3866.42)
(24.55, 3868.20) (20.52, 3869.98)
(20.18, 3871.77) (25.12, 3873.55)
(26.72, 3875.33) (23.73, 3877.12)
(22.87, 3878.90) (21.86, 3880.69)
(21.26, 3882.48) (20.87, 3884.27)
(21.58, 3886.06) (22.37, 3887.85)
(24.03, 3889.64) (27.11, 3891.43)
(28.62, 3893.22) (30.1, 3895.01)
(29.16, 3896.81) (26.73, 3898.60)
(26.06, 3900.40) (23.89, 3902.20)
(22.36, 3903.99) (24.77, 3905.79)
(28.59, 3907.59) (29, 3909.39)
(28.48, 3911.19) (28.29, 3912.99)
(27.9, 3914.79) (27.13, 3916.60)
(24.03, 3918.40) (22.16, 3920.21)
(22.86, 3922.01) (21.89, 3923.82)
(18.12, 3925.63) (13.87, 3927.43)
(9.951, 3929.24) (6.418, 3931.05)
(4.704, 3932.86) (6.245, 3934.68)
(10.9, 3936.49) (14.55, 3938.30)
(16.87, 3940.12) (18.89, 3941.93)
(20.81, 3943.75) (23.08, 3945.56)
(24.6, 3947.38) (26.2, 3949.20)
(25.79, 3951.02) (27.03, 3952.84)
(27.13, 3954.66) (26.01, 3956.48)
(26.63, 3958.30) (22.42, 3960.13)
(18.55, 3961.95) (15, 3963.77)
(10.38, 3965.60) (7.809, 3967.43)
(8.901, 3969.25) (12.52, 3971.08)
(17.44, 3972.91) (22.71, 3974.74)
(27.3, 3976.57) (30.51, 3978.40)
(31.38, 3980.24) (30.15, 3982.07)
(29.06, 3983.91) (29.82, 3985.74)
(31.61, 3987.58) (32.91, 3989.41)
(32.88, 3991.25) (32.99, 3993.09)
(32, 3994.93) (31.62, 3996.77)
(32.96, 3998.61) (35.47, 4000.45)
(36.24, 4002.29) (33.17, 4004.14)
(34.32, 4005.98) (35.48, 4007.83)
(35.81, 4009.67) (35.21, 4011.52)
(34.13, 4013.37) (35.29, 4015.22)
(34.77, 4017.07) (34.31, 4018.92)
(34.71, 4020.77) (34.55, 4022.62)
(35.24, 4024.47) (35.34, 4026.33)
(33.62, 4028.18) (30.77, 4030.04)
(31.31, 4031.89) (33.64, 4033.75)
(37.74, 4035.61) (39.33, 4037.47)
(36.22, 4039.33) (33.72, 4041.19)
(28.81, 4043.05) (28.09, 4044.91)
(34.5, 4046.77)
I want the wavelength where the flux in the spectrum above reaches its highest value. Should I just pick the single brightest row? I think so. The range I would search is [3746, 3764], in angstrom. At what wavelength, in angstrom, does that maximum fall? 3754.13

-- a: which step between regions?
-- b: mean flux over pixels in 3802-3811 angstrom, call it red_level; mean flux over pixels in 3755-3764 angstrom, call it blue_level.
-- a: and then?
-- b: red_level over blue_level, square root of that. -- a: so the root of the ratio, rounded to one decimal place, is 1.1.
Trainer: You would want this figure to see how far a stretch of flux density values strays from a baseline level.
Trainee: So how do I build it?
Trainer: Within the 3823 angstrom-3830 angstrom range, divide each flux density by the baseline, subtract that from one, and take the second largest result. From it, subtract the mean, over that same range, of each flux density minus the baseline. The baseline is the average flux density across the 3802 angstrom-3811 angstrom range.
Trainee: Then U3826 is 14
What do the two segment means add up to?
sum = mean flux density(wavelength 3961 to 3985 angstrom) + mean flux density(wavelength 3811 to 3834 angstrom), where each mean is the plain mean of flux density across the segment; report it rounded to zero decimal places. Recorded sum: 39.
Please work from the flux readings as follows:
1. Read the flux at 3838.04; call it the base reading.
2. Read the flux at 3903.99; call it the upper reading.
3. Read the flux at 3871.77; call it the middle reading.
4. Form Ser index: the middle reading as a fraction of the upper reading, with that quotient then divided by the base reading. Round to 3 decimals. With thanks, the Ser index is 0.070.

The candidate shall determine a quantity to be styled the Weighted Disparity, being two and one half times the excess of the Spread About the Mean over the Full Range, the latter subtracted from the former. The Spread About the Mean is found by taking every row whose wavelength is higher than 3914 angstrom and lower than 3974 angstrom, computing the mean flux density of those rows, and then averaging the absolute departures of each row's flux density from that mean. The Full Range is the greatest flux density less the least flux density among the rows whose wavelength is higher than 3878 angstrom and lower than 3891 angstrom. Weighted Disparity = 8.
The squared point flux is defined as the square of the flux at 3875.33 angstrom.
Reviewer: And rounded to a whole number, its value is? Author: 714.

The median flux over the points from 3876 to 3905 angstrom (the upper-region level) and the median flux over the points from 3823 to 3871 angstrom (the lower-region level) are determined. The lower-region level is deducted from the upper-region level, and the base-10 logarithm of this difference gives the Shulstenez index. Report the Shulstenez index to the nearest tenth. 0.3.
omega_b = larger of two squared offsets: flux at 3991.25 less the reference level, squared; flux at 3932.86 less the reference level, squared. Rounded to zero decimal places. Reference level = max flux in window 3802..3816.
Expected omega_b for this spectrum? 773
